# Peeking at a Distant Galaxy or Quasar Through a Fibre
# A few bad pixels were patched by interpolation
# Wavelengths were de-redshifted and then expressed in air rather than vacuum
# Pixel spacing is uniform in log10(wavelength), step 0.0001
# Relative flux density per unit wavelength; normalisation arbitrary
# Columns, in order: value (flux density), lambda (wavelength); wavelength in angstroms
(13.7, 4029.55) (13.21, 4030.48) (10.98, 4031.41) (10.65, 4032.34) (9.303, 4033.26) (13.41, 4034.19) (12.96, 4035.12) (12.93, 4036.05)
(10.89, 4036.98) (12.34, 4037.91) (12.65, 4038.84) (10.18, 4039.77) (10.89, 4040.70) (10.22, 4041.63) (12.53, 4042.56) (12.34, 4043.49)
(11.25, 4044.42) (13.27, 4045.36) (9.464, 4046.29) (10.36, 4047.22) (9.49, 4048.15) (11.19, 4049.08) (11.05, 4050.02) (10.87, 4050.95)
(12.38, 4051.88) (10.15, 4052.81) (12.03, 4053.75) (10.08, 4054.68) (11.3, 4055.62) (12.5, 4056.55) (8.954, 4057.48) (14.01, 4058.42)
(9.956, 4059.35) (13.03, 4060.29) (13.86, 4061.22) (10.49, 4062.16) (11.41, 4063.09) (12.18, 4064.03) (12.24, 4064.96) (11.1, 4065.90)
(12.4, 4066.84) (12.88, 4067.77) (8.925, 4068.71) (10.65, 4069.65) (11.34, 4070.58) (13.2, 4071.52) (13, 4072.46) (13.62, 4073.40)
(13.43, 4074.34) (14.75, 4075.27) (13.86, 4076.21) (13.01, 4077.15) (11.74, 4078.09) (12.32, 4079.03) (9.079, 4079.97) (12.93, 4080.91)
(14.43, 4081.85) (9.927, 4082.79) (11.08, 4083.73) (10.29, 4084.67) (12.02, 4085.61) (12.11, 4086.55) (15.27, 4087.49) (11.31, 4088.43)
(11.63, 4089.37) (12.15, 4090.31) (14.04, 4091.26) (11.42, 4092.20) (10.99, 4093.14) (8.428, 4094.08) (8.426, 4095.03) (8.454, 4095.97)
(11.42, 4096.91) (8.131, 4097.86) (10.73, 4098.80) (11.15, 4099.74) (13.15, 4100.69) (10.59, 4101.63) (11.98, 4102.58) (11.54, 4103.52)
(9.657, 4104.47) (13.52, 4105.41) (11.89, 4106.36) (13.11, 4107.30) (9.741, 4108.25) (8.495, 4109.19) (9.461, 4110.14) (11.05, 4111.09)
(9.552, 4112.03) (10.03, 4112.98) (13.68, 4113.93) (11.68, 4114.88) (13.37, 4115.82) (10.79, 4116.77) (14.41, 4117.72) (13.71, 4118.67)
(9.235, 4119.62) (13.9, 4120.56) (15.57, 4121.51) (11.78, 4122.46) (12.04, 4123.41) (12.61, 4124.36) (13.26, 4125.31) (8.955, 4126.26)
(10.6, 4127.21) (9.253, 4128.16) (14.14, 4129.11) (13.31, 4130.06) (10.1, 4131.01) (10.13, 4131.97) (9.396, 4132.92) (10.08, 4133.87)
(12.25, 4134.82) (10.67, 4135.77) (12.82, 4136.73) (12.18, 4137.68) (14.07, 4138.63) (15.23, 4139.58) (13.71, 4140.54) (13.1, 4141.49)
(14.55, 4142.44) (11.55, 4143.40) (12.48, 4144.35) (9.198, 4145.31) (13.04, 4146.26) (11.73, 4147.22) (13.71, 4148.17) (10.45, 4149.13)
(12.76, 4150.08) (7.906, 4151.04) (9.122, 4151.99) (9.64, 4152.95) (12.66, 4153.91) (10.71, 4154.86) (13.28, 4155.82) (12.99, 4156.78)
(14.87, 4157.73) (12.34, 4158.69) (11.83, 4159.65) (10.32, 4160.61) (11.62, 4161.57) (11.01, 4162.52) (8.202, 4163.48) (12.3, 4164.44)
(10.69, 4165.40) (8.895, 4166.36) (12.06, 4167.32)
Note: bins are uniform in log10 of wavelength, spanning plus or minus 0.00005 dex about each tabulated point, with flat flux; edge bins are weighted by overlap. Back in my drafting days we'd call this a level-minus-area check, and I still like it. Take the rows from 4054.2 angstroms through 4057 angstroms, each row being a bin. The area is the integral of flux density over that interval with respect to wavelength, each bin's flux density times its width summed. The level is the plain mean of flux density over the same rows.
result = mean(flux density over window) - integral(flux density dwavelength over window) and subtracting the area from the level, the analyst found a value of -20.3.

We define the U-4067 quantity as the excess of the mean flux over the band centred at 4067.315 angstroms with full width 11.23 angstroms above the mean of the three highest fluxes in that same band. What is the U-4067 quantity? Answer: -1.4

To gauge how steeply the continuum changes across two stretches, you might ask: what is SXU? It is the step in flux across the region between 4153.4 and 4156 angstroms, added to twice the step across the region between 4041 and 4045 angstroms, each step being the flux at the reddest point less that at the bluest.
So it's 2.7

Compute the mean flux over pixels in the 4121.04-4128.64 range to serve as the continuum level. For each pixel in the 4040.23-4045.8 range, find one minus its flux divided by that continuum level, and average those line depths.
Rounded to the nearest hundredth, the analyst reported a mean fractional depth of 0.00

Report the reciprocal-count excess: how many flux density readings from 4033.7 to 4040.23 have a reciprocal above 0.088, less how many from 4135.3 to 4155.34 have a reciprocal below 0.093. -12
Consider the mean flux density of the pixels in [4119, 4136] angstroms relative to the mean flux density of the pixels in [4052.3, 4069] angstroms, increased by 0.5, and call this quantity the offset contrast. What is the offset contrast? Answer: 1.50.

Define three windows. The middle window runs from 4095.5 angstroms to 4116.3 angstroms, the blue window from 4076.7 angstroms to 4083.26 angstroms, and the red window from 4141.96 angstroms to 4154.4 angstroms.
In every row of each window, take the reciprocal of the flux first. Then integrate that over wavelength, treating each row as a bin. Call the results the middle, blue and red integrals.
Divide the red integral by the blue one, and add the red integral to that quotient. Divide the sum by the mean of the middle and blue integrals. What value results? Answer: 2.5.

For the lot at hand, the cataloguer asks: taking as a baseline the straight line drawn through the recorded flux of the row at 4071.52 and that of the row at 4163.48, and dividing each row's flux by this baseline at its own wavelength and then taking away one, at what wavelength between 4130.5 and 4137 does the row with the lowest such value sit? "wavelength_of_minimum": 4132.92 angstroms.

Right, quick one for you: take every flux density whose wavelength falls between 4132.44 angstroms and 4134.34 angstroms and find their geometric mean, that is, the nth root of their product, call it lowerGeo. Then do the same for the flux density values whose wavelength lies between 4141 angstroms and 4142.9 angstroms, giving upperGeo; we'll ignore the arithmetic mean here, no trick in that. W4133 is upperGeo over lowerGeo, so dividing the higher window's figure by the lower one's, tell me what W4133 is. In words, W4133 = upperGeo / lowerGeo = 1.42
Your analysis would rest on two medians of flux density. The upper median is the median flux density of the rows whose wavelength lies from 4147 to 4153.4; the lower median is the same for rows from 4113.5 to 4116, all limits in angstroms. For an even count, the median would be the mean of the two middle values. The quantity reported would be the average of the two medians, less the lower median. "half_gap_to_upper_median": -1.5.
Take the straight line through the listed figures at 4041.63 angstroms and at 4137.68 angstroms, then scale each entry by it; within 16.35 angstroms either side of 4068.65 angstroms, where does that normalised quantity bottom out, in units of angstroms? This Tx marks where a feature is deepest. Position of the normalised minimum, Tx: 4079.97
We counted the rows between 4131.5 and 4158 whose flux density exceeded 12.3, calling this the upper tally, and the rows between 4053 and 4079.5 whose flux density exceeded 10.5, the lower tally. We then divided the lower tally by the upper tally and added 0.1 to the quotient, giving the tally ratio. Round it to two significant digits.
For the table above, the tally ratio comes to 1.7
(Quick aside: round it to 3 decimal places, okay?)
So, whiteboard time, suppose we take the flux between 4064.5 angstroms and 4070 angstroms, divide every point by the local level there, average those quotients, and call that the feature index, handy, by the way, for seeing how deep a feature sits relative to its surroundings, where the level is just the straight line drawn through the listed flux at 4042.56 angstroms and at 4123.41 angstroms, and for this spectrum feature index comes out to 0.918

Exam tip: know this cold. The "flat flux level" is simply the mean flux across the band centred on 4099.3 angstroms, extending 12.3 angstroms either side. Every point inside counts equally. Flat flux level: 11.1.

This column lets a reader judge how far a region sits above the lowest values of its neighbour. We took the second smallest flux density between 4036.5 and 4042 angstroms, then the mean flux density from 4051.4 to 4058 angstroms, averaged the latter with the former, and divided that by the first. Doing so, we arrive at 1.04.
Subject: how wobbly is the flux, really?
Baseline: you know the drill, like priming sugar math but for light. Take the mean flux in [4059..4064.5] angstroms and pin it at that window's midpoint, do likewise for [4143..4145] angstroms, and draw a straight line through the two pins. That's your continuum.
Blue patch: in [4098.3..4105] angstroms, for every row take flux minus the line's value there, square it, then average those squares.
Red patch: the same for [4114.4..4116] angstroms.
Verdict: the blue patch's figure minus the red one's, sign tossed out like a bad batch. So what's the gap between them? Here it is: 0.5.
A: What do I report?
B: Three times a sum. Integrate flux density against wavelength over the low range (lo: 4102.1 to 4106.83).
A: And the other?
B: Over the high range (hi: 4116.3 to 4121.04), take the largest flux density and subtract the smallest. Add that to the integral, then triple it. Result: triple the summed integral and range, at 182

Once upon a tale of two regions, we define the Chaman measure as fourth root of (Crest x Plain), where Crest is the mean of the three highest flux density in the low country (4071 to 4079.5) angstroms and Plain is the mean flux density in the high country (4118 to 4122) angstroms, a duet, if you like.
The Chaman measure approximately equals 3.69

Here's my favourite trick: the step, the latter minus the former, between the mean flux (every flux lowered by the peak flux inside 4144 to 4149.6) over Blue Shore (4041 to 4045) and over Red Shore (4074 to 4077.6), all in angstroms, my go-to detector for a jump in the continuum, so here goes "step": 2.2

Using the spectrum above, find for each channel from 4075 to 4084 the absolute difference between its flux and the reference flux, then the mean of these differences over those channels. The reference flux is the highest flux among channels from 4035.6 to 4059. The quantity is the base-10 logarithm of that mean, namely 0.29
